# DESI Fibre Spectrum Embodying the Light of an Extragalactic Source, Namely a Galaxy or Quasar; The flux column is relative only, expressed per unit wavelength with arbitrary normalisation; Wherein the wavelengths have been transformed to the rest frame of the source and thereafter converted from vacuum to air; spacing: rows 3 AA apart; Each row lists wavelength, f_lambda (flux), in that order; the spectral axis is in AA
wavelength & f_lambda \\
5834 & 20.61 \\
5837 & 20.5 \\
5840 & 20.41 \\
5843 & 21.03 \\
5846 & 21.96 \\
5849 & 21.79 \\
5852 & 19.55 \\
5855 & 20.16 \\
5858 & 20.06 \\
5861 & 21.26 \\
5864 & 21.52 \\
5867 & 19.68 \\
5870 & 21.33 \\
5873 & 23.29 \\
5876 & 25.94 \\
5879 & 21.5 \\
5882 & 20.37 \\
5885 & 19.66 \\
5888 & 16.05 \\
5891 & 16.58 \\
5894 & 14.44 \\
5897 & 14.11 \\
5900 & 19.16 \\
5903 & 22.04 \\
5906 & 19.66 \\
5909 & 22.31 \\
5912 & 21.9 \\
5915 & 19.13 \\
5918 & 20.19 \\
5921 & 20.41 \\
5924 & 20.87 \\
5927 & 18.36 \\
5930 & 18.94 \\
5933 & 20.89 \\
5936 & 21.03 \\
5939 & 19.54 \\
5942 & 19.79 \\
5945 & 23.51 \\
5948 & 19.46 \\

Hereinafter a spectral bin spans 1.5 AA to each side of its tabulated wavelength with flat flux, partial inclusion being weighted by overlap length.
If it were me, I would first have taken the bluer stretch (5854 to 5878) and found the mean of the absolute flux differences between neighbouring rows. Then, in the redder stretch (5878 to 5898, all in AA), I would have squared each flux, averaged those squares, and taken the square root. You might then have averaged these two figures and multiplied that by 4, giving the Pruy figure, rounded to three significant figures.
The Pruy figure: 38.2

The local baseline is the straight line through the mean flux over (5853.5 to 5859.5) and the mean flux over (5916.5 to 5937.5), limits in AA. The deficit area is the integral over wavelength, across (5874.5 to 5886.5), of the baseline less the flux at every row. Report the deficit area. -21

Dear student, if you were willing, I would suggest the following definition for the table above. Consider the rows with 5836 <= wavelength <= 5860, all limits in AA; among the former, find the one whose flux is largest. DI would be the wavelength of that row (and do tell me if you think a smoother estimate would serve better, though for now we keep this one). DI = 5846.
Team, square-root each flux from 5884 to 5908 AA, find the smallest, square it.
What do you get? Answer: 14.1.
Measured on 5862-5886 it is 19.7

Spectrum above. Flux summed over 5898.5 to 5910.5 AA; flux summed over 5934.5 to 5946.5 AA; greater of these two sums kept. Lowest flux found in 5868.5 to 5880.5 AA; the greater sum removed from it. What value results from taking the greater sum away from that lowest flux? -63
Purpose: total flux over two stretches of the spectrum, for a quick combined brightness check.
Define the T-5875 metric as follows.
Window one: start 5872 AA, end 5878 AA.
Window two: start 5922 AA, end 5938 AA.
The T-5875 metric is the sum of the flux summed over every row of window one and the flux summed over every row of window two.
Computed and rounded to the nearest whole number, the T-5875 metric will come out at 149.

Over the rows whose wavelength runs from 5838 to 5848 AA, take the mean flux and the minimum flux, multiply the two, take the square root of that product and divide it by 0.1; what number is 208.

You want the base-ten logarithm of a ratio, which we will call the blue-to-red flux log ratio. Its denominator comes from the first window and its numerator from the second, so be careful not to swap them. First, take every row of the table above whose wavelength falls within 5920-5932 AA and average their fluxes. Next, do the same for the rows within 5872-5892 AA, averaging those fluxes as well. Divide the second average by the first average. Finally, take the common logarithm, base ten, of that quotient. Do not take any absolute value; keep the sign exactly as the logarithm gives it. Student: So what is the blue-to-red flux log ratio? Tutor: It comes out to 0.018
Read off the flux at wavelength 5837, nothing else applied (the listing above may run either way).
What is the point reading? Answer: 20.5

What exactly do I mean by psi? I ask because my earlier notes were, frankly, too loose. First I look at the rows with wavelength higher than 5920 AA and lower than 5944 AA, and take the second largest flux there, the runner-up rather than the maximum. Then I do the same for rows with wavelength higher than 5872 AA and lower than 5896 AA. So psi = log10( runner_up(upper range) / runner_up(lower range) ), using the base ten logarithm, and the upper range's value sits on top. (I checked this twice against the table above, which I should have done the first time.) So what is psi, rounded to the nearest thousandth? -0.047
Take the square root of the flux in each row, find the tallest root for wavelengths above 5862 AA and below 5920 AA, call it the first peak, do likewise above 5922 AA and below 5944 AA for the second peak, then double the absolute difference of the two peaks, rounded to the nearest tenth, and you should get 1.0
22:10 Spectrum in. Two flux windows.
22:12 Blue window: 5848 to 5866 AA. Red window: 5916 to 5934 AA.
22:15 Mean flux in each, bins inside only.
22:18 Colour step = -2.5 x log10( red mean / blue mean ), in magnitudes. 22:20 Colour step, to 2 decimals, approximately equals 0.04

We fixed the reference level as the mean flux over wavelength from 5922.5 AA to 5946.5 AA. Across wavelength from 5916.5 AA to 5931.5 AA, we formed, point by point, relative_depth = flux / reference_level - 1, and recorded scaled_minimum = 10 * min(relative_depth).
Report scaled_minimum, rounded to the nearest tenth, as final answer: -1.0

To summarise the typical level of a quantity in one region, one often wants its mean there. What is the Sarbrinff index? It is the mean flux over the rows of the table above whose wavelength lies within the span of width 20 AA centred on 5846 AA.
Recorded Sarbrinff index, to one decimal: 20.8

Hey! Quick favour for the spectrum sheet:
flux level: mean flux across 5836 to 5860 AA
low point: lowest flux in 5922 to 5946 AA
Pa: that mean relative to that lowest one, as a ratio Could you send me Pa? 1.13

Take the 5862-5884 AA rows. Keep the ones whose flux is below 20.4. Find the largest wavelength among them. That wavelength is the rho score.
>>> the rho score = 5882 AA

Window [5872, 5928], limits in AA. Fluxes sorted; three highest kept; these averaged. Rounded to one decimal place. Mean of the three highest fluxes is 23.8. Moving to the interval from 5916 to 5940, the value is 20.9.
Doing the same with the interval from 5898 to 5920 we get 22.1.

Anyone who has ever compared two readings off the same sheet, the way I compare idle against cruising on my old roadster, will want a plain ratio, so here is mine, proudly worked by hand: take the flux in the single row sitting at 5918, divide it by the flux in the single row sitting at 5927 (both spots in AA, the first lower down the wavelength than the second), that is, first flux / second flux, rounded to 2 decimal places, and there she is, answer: 1.10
